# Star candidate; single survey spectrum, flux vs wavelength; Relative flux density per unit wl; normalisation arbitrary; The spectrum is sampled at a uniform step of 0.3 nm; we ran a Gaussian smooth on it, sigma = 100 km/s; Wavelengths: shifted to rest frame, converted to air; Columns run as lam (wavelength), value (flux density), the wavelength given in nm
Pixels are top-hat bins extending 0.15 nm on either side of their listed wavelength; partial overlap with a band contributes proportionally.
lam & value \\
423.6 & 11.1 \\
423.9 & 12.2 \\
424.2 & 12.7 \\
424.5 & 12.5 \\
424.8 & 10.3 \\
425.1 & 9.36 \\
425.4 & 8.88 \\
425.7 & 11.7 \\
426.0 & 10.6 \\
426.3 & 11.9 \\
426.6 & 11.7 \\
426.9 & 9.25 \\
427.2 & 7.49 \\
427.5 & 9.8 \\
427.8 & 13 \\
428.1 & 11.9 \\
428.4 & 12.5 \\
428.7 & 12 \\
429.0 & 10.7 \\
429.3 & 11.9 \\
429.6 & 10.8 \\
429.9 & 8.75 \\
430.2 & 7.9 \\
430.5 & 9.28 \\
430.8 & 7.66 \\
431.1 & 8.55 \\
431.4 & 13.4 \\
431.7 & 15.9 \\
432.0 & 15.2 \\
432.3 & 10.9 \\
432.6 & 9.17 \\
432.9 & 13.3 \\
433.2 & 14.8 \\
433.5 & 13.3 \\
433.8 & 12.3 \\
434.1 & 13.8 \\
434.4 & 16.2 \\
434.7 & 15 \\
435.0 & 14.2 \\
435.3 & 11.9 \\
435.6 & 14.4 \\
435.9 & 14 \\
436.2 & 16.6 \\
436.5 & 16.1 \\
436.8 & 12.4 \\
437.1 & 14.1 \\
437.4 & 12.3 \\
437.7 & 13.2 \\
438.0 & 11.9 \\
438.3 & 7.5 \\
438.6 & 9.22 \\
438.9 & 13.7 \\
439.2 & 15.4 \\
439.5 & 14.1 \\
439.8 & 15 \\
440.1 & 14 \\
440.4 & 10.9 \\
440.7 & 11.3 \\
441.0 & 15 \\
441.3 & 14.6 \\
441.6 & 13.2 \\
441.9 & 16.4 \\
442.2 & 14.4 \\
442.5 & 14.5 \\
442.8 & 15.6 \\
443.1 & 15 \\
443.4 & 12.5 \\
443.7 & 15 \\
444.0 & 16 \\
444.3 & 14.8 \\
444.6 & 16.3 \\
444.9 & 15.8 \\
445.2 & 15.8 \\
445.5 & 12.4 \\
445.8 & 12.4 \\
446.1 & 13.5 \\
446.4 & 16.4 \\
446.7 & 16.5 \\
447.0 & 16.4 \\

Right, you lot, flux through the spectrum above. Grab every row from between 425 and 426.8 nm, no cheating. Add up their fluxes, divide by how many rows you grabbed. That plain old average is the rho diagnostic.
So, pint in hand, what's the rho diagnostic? 11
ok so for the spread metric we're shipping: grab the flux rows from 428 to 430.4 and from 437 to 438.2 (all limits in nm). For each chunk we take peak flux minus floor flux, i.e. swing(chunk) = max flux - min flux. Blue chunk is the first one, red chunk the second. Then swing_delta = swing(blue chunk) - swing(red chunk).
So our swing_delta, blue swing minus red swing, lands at 2.4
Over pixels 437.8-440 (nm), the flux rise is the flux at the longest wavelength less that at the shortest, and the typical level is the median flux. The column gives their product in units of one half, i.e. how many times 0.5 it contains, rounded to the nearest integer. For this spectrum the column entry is 85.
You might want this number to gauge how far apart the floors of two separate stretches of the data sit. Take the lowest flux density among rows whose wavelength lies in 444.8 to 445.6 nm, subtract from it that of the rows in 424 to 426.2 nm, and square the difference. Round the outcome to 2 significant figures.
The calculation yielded 12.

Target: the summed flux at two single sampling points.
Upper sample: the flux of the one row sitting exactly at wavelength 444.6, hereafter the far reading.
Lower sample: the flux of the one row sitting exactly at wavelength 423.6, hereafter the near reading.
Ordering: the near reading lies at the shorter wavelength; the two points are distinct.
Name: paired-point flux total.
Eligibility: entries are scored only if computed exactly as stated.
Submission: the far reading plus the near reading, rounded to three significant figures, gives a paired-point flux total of 27.4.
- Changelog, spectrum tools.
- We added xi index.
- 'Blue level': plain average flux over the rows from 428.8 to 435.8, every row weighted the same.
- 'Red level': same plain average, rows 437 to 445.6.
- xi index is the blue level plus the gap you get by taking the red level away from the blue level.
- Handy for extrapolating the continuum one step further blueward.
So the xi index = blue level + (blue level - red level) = 10.5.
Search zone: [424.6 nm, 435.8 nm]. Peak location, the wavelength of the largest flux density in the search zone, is 434.4 nm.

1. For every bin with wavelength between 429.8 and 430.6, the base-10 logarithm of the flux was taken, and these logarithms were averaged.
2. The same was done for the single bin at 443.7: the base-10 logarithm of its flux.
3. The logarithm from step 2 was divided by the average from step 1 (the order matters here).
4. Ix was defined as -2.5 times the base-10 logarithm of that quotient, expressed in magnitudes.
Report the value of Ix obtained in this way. -0.25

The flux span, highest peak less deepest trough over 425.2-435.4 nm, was 8.7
